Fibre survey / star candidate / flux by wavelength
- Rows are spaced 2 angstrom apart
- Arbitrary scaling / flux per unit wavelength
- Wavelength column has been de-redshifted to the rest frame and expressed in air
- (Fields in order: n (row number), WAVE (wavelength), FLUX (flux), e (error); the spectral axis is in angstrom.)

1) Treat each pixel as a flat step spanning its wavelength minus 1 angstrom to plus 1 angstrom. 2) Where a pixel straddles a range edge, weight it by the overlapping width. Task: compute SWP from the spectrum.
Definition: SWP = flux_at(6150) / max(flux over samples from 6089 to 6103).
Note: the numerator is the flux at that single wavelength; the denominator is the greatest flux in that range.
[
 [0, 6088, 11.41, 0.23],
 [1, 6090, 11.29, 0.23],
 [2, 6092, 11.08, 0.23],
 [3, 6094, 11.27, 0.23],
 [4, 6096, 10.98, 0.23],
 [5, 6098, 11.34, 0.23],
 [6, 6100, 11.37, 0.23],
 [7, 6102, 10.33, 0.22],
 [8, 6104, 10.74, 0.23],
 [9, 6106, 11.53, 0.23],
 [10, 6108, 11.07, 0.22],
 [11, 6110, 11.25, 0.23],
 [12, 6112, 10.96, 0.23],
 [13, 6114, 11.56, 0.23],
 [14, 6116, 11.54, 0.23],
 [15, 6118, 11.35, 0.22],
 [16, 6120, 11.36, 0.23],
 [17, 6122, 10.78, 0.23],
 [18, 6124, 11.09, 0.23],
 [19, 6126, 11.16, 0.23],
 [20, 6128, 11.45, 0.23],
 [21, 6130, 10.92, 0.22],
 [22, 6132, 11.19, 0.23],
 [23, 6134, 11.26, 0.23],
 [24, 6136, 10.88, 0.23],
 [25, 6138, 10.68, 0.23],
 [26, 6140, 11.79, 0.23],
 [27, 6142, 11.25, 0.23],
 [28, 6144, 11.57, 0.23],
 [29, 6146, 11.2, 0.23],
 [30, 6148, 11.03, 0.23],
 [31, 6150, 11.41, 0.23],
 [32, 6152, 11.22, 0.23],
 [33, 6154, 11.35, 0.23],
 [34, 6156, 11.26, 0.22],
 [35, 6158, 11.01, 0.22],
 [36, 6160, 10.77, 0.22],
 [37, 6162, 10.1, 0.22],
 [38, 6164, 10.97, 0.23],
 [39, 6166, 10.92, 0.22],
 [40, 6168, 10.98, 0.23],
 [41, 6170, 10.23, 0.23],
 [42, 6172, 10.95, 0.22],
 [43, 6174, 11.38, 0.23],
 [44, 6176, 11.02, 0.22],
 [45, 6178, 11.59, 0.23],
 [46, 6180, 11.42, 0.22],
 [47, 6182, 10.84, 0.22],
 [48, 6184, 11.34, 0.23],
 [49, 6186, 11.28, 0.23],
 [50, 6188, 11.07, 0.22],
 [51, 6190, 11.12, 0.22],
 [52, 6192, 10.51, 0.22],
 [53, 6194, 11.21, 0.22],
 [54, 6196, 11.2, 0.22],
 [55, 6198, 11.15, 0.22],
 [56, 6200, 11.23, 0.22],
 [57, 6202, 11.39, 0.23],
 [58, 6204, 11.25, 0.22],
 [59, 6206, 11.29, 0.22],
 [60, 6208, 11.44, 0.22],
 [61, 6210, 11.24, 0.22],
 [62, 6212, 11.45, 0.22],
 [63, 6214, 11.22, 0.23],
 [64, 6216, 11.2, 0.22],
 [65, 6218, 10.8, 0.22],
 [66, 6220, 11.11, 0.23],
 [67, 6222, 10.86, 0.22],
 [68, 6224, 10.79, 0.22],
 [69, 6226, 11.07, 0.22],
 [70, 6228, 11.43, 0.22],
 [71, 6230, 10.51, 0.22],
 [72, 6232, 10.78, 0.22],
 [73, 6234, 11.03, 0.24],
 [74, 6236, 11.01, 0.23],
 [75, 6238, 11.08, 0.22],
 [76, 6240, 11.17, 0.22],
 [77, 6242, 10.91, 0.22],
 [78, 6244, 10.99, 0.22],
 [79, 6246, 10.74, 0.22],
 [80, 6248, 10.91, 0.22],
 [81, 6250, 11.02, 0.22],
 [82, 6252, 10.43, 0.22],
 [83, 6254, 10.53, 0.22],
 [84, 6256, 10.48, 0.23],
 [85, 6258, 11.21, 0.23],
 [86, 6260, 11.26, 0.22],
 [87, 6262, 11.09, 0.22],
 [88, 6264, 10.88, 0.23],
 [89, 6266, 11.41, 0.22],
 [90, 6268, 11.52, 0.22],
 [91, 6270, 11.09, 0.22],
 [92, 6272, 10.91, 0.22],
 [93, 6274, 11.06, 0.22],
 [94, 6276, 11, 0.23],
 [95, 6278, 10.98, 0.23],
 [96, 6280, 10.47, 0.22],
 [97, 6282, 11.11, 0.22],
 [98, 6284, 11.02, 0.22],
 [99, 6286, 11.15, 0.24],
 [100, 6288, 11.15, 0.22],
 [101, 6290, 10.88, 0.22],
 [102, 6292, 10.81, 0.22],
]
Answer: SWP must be 1.00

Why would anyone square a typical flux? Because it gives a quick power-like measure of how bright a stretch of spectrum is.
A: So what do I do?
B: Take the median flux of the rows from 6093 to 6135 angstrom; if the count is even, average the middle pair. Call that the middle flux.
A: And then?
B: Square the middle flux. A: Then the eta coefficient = 126.6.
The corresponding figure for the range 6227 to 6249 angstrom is 120.8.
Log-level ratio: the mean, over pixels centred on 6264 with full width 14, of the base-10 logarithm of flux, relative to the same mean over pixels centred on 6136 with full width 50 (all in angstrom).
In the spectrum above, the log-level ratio 1.00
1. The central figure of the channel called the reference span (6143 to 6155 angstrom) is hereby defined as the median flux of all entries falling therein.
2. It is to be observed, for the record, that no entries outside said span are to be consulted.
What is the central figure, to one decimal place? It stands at 11.3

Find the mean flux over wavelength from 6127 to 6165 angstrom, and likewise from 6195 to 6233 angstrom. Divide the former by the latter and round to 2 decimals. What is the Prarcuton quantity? 1.00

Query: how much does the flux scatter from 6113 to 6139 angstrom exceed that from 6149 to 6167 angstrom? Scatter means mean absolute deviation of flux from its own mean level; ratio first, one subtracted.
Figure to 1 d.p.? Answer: -0.2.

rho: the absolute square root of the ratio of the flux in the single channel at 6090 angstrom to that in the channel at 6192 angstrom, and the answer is 1.04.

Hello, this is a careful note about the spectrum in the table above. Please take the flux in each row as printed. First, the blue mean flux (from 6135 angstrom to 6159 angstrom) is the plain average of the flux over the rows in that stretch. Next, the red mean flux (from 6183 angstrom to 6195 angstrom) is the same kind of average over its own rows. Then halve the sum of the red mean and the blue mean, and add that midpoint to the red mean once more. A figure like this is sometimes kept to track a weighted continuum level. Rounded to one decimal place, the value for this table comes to 22.2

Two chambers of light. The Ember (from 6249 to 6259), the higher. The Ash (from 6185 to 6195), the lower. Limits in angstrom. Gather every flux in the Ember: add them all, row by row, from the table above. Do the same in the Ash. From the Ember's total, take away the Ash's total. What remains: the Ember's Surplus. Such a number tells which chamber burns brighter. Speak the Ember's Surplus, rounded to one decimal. -1.5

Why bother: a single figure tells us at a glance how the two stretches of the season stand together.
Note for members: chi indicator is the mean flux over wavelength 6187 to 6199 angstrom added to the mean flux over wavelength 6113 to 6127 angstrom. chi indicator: 22.3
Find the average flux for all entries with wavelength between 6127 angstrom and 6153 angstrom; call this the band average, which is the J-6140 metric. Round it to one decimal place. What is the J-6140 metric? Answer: 11.2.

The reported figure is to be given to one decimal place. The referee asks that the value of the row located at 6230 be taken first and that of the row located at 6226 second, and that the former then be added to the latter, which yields 21.6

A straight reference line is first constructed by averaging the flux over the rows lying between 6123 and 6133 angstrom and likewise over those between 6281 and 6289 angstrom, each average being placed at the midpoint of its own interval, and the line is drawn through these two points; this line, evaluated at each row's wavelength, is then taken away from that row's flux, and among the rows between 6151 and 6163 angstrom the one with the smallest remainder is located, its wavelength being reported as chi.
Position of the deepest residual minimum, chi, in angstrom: 6162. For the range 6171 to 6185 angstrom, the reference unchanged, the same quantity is 6182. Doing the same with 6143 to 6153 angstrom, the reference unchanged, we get 6148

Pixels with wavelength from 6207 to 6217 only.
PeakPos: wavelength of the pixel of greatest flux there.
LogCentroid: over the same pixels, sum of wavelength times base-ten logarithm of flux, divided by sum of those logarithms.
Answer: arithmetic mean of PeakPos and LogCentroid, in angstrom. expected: 6212.0 angstrom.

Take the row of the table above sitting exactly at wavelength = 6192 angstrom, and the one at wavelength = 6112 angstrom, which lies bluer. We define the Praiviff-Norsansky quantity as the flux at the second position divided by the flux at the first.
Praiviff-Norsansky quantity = 1.04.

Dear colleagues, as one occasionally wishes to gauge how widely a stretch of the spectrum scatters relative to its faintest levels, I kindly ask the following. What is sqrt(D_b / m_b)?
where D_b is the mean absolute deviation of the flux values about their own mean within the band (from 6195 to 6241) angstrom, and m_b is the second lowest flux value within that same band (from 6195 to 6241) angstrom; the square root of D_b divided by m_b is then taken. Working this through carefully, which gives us 0.131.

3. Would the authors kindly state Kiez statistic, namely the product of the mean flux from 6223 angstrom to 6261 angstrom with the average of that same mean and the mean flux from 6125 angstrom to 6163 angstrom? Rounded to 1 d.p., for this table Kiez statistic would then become 120.3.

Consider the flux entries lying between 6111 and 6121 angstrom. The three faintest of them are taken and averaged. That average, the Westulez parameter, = 11.2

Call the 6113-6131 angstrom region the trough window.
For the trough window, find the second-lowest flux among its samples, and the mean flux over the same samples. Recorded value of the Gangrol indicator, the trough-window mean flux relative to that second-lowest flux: 1.03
